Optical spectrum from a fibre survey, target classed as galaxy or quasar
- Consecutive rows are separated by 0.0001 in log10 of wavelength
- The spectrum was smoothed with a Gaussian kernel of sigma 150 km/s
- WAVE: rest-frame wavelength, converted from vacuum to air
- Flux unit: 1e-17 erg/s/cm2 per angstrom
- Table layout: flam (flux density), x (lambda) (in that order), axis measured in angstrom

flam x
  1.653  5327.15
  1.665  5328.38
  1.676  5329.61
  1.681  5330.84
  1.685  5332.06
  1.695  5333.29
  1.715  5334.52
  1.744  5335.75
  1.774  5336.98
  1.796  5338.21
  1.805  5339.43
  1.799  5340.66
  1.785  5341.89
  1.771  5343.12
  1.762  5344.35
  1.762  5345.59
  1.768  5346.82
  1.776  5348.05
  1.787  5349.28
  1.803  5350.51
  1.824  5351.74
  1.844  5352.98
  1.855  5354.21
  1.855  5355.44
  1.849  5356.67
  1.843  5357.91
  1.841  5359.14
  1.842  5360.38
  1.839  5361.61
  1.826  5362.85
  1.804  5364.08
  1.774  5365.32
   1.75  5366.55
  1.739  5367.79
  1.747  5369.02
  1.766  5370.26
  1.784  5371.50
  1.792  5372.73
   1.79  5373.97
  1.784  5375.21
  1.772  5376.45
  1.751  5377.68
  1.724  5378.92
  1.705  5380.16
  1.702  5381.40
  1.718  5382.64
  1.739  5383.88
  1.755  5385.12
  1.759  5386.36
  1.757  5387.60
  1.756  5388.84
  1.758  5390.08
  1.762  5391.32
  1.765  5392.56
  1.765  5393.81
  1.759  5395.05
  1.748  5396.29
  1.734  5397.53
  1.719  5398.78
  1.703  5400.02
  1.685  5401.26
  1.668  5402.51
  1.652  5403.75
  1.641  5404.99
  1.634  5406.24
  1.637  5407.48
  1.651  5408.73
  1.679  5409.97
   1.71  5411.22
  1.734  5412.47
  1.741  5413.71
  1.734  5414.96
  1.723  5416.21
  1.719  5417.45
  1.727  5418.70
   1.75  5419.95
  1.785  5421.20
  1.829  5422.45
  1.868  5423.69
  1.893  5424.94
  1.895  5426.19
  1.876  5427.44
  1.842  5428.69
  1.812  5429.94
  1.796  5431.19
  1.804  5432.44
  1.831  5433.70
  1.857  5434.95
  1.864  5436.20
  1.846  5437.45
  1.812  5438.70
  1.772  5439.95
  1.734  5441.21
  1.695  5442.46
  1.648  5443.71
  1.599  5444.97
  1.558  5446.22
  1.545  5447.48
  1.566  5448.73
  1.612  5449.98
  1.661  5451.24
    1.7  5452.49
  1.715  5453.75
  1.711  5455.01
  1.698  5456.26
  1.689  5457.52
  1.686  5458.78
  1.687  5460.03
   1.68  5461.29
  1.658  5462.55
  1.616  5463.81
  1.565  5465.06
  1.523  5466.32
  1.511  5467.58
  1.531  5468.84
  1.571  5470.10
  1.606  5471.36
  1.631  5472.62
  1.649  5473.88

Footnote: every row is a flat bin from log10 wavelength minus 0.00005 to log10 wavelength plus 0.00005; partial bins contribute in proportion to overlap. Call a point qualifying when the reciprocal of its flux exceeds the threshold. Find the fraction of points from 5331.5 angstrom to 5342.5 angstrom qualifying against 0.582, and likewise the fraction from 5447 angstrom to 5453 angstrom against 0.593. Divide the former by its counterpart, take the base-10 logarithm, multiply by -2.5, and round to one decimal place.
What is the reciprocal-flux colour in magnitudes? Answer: 1.0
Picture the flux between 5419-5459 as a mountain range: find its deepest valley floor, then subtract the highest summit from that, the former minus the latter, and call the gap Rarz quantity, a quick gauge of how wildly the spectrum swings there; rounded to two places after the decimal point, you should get -0.35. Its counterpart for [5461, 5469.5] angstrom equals -0.17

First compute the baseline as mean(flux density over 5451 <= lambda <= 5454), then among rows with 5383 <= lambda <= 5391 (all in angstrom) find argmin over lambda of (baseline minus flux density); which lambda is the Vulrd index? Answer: 5386.36 angstrom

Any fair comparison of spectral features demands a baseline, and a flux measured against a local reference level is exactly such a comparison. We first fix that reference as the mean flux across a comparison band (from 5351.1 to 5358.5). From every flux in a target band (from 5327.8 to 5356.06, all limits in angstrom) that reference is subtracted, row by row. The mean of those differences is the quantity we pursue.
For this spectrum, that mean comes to -0.08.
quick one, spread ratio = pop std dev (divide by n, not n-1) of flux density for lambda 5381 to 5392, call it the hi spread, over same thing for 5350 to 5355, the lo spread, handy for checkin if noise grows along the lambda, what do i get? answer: 1.0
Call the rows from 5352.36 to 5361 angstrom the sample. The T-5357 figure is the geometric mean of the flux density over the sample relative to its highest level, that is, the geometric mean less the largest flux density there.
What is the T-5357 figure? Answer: -0.01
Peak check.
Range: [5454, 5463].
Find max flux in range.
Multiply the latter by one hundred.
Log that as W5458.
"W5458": 171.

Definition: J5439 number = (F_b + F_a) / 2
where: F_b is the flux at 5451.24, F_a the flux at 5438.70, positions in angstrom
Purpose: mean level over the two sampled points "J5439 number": 1.74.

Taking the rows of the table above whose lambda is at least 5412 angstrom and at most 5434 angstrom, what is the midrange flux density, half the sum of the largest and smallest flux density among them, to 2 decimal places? 1.81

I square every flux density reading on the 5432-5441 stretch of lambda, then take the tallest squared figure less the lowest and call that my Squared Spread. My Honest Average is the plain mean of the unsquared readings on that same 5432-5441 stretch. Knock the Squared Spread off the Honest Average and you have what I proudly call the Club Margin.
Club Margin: 1.49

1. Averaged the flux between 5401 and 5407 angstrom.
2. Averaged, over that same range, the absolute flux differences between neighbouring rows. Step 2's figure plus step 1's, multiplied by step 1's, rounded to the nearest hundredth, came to 2.76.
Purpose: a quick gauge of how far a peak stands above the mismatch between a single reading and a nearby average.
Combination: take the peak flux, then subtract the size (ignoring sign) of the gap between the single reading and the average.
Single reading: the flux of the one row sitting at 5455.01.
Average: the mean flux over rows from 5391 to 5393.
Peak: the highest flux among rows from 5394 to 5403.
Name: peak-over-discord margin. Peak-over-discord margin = 1.71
